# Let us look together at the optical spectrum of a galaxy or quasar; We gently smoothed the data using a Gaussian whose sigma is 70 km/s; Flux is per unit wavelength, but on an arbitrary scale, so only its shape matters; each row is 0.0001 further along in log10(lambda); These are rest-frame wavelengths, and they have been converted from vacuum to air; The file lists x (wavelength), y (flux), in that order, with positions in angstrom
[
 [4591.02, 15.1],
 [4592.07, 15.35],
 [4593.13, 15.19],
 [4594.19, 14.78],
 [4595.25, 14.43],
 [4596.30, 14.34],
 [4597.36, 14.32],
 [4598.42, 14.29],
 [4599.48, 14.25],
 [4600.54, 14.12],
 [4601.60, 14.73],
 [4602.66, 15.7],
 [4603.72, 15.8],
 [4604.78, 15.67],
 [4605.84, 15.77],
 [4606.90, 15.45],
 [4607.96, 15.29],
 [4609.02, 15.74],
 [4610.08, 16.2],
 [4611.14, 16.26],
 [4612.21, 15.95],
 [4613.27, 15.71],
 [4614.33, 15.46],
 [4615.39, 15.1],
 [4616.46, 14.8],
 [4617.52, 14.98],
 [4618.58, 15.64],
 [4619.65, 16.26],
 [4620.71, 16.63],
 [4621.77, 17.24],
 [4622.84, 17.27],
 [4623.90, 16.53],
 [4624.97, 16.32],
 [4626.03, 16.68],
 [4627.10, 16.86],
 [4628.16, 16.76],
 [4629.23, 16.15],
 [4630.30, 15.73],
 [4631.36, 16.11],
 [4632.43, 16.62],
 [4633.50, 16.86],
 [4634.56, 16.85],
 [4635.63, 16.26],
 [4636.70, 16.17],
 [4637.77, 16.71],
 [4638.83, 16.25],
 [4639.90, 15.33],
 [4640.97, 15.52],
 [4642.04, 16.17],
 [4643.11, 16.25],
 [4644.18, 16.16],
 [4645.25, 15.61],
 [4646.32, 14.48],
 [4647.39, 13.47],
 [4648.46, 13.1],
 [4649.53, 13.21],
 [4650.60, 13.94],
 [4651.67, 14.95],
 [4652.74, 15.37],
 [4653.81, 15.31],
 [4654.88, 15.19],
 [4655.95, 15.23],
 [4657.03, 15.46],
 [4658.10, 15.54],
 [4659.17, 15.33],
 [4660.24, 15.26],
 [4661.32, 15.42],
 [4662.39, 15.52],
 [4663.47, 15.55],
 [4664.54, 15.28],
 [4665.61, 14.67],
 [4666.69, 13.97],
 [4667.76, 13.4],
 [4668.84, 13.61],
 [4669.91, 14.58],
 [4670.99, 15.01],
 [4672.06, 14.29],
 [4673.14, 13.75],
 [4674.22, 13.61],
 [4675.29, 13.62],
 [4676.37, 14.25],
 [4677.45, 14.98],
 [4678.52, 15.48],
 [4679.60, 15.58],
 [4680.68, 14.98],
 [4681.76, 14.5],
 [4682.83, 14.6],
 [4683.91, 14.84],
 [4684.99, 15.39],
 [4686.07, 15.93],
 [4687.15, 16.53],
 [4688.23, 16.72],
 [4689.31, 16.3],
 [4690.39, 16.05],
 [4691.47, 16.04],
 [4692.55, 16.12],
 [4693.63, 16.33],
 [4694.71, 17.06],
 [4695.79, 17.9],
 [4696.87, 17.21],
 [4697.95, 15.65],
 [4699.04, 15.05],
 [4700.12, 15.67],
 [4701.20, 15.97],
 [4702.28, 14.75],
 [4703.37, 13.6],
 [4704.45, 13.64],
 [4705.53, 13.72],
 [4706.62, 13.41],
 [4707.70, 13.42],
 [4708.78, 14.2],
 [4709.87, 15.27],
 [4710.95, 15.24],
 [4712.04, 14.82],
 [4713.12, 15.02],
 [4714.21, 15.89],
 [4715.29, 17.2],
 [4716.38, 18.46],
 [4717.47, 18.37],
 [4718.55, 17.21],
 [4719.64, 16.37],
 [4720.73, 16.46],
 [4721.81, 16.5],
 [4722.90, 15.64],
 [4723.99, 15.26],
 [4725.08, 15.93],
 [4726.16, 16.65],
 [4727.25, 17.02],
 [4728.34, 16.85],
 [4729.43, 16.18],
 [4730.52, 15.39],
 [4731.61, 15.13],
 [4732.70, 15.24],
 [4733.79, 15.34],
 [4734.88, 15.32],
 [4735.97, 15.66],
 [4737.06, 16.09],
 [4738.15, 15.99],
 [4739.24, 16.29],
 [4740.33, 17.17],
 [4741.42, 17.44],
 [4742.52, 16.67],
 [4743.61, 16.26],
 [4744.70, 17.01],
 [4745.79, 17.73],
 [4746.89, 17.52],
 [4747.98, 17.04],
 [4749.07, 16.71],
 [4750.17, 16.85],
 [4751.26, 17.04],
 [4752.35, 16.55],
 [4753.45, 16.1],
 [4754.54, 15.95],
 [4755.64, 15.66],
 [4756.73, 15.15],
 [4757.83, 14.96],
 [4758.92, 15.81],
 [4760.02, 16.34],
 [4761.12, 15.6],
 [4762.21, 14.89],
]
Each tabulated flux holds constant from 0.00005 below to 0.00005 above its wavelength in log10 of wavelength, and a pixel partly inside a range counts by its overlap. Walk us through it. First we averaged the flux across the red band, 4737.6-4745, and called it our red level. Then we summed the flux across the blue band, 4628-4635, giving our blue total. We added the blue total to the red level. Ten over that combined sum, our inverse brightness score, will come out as 0.0759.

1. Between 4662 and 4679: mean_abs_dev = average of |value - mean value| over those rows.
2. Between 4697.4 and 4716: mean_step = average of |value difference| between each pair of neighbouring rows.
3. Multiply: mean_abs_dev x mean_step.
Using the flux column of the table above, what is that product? 0.37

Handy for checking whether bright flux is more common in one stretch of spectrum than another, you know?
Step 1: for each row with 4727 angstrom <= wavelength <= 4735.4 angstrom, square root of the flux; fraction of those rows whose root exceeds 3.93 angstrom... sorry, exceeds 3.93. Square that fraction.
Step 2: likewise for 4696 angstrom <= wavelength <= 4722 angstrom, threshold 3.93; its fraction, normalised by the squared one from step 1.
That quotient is 3.6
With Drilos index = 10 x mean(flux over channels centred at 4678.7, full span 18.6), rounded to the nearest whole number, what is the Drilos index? 148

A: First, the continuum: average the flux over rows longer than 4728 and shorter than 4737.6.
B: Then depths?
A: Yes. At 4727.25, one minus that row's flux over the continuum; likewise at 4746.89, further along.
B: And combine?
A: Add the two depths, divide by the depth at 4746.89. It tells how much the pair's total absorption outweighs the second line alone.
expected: 2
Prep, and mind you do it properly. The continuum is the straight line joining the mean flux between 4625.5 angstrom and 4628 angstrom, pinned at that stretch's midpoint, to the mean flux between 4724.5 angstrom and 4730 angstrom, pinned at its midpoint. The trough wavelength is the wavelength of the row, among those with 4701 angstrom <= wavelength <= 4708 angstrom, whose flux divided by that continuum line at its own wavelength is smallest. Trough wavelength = 4706.62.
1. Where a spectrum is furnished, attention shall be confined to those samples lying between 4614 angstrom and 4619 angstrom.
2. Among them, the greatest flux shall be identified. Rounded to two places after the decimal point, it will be 15.64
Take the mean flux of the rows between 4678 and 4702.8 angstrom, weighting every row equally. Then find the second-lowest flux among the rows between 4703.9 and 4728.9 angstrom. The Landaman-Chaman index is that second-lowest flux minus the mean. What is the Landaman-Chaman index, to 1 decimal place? -2.4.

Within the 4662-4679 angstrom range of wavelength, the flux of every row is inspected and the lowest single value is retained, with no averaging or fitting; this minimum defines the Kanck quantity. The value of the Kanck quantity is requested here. 13.4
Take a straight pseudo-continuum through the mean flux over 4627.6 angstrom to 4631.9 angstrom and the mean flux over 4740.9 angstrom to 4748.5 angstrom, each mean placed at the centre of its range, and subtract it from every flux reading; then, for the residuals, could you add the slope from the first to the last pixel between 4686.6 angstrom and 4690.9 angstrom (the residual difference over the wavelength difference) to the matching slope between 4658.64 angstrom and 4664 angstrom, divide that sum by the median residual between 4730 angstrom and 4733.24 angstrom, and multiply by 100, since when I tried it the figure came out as 6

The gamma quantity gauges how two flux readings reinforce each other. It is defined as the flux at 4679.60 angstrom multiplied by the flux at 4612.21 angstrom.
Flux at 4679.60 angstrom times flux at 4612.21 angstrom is 249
